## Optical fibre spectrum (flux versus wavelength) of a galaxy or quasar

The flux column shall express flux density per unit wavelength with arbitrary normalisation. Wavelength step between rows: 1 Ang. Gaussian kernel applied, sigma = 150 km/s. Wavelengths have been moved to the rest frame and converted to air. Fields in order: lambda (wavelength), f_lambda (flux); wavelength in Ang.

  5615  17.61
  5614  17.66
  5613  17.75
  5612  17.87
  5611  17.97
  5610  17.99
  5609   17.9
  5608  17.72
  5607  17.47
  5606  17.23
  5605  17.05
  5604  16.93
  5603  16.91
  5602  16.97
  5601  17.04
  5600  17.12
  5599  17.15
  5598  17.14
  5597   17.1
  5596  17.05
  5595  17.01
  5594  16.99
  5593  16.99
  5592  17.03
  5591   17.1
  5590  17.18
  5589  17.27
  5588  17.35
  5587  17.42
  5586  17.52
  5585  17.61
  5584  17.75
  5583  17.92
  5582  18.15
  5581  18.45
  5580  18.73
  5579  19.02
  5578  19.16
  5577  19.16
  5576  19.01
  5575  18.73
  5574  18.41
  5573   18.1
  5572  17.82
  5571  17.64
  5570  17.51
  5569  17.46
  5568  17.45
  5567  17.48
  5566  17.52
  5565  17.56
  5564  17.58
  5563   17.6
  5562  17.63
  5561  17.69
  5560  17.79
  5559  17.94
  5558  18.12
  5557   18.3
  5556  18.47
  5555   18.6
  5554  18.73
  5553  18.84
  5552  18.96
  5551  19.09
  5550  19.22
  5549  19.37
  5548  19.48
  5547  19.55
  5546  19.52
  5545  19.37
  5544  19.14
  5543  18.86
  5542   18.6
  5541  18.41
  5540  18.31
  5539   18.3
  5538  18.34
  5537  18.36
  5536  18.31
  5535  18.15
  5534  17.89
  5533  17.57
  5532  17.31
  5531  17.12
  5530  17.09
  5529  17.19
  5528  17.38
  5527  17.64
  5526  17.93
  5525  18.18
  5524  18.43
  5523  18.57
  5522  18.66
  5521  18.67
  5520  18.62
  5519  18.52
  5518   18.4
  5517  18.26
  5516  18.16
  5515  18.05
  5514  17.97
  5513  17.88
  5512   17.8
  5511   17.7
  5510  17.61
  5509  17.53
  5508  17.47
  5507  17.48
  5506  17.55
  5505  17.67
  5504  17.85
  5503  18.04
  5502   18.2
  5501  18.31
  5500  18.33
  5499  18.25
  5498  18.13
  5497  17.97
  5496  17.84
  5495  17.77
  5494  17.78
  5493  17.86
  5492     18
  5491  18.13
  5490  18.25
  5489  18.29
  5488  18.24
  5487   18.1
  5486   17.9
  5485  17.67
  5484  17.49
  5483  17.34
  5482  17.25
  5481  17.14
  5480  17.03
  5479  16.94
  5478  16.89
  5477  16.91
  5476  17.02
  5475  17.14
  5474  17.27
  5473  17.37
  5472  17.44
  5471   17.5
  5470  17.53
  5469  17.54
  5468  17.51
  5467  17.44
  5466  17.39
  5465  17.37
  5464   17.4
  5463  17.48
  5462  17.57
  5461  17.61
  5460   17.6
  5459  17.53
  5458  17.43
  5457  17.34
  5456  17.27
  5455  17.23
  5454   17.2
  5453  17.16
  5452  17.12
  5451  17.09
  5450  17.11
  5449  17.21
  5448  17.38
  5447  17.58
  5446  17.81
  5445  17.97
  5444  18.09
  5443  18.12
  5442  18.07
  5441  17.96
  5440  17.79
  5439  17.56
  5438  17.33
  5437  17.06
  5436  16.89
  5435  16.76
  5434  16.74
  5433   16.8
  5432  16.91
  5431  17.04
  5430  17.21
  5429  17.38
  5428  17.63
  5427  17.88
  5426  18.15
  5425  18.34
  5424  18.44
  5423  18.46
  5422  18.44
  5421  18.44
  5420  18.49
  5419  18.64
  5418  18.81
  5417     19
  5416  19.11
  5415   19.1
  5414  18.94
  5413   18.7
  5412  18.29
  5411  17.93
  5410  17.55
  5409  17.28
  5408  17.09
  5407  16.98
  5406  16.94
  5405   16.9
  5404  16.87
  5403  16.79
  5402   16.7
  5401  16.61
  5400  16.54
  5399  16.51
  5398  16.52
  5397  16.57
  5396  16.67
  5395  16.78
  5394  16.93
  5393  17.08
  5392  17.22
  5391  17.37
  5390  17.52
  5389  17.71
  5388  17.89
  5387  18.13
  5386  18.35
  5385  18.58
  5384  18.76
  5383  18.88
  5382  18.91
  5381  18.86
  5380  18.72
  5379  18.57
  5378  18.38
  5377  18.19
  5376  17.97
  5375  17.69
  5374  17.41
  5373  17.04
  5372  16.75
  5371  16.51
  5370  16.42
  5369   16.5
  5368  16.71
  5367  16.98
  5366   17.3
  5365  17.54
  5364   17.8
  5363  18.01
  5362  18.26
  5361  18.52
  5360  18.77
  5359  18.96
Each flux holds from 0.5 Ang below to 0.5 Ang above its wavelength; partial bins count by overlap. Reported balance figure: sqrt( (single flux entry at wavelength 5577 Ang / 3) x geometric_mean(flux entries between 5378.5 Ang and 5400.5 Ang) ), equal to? 10.6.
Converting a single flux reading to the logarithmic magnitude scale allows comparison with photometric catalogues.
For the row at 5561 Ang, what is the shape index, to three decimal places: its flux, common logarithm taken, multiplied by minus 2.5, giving -3.119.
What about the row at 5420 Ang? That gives -3.167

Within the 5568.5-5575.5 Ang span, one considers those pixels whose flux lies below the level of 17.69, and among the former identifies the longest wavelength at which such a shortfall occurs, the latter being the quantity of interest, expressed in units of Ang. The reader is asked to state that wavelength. 5571 Ang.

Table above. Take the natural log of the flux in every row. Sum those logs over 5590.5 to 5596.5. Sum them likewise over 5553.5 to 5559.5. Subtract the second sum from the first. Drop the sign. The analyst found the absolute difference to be 0.45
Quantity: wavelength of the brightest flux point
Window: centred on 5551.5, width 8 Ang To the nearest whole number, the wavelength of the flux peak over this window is 5548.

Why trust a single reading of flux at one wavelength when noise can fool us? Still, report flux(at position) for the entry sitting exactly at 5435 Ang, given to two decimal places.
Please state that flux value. 16.76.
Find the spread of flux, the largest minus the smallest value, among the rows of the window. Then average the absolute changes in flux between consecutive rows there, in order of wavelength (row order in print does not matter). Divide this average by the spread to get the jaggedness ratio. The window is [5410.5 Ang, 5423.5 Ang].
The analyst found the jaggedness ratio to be 0.13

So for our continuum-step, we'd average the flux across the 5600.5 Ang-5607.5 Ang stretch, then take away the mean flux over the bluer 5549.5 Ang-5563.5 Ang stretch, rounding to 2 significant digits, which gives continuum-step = -1.3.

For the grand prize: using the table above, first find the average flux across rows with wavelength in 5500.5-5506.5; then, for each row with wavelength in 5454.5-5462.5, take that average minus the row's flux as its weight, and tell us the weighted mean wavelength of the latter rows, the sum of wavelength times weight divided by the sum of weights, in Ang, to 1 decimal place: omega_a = 5457.9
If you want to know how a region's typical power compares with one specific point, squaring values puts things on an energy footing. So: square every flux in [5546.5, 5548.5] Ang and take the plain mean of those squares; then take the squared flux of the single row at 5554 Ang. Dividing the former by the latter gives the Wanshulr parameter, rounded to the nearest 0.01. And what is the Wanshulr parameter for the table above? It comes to 1.09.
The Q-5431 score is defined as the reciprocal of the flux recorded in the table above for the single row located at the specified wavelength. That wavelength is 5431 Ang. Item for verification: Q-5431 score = 0.0587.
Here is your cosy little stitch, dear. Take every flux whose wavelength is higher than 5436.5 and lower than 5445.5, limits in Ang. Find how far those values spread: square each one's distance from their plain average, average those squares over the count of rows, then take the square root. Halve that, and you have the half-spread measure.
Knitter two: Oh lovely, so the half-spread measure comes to 0.18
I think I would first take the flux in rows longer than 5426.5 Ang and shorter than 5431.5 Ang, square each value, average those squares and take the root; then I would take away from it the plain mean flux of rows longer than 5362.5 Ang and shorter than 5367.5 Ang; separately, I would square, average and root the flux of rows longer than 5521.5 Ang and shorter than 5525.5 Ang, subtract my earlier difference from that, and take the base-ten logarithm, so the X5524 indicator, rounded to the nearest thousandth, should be 1.268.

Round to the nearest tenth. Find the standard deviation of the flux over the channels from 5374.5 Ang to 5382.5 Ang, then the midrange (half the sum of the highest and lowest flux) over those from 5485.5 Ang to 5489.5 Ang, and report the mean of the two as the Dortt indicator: 9.3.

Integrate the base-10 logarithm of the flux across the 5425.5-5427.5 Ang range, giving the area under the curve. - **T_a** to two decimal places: 2.51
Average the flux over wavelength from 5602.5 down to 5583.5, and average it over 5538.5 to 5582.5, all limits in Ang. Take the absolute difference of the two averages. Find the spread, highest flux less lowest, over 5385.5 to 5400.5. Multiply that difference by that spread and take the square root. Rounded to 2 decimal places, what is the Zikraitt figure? 1.50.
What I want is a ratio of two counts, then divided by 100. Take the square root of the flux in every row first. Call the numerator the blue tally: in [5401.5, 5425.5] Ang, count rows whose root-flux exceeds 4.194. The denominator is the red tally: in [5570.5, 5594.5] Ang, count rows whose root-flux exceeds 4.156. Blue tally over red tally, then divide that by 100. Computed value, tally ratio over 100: 0.008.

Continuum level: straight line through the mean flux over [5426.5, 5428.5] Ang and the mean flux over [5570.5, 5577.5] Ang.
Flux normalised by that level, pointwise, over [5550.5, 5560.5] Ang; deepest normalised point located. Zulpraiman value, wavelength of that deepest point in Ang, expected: 5560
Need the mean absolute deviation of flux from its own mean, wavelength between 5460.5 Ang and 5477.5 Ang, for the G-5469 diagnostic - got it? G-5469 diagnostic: 0.14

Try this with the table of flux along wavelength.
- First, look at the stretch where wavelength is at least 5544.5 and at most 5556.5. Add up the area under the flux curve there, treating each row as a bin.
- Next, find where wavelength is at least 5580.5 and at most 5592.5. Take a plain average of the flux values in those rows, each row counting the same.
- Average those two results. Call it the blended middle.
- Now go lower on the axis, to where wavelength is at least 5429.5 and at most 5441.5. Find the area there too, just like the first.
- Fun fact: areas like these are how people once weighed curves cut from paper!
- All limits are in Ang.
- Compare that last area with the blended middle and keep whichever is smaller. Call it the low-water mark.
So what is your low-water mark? 123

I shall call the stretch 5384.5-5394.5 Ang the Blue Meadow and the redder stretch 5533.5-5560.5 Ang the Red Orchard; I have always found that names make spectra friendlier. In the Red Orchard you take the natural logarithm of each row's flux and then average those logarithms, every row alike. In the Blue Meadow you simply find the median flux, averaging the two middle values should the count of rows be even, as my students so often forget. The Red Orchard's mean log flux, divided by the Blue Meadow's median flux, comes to 0.166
